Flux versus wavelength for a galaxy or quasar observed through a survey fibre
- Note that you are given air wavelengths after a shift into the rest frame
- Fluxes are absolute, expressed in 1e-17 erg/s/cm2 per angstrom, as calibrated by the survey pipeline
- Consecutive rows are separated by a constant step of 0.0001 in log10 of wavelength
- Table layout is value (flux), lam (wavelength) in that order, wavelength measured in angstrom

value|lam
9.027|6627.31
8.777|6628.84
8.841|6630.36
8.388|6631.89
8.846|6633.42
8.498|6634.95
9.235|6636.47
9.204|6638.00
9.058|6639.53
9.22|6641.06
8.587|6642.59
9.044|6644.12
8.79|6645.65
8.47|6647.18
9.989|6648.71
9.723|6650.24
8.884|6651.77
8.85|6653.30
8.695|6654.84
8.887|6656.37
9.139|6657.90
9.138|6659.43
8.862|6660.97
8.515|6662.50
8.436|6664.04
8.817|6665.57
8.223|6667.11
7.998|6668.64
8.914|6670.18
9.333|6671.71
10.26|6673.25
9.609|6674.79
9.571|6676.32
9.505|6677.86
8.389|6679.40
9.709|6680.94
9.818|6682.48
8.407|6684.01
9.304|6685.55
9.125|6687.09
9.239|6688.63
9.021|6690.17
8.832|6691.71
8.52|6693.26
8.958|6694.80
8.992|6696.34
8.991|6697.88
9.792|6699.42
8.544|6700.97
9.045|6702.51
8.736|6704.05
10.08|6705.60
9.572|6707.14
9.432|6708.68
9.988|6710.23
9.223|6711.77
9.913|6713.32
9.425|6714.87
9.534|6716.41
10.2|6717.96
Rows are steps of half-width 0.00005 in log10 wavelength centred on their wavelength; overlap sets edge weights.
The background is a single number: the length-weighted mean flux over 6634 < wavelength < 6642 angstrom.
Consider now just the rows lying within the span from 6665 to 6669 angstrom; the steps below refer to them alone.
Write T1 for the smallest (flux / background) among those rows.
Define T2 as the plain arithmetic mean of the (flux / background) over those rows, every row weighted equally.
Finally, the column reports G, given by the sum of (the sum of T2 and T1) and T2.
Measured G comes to 2.73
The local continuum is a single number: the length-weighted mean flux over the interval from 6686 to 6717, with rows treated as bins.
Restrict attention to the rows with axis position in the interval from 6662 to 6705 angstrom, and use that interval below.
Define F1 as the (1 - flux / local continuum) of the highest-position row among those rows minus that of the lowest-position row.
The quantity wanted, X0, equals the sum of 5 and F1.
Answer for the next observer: 4.98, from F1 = -0.024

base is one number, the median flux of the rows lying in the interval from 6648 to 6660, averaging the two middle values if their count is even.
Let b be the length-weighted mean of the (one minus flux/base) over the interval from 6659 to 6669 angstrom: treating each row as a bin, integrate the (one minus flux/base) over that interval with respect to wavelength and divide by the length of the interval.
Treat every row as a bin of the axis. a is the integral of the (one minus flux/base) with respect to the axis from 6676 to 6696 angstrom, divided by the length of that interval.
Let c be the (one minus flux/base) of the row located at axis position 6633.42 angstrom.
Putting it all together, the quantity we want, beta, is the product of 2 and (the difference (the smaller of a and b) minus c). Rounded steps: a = -0.009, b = 0.049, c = 0.02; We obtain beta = -0.06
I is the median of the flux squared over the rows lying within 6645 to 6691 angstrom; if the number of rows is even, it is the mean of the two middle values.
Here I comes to 80.4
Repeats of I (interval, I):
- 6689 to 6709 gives 80.9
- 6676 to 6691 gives 86.0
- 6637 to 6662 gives 80.4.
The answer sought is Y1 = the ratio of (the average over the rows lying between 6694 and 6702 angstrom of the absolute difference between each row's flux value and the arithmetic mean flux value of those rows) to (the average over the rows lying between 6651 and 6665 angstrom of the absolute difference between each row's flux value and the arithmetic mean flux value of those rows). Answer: 1.6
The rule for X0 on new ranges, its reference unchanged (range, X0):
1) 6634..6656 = 4.98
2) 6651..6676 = 4.92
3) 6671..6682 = 4.96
